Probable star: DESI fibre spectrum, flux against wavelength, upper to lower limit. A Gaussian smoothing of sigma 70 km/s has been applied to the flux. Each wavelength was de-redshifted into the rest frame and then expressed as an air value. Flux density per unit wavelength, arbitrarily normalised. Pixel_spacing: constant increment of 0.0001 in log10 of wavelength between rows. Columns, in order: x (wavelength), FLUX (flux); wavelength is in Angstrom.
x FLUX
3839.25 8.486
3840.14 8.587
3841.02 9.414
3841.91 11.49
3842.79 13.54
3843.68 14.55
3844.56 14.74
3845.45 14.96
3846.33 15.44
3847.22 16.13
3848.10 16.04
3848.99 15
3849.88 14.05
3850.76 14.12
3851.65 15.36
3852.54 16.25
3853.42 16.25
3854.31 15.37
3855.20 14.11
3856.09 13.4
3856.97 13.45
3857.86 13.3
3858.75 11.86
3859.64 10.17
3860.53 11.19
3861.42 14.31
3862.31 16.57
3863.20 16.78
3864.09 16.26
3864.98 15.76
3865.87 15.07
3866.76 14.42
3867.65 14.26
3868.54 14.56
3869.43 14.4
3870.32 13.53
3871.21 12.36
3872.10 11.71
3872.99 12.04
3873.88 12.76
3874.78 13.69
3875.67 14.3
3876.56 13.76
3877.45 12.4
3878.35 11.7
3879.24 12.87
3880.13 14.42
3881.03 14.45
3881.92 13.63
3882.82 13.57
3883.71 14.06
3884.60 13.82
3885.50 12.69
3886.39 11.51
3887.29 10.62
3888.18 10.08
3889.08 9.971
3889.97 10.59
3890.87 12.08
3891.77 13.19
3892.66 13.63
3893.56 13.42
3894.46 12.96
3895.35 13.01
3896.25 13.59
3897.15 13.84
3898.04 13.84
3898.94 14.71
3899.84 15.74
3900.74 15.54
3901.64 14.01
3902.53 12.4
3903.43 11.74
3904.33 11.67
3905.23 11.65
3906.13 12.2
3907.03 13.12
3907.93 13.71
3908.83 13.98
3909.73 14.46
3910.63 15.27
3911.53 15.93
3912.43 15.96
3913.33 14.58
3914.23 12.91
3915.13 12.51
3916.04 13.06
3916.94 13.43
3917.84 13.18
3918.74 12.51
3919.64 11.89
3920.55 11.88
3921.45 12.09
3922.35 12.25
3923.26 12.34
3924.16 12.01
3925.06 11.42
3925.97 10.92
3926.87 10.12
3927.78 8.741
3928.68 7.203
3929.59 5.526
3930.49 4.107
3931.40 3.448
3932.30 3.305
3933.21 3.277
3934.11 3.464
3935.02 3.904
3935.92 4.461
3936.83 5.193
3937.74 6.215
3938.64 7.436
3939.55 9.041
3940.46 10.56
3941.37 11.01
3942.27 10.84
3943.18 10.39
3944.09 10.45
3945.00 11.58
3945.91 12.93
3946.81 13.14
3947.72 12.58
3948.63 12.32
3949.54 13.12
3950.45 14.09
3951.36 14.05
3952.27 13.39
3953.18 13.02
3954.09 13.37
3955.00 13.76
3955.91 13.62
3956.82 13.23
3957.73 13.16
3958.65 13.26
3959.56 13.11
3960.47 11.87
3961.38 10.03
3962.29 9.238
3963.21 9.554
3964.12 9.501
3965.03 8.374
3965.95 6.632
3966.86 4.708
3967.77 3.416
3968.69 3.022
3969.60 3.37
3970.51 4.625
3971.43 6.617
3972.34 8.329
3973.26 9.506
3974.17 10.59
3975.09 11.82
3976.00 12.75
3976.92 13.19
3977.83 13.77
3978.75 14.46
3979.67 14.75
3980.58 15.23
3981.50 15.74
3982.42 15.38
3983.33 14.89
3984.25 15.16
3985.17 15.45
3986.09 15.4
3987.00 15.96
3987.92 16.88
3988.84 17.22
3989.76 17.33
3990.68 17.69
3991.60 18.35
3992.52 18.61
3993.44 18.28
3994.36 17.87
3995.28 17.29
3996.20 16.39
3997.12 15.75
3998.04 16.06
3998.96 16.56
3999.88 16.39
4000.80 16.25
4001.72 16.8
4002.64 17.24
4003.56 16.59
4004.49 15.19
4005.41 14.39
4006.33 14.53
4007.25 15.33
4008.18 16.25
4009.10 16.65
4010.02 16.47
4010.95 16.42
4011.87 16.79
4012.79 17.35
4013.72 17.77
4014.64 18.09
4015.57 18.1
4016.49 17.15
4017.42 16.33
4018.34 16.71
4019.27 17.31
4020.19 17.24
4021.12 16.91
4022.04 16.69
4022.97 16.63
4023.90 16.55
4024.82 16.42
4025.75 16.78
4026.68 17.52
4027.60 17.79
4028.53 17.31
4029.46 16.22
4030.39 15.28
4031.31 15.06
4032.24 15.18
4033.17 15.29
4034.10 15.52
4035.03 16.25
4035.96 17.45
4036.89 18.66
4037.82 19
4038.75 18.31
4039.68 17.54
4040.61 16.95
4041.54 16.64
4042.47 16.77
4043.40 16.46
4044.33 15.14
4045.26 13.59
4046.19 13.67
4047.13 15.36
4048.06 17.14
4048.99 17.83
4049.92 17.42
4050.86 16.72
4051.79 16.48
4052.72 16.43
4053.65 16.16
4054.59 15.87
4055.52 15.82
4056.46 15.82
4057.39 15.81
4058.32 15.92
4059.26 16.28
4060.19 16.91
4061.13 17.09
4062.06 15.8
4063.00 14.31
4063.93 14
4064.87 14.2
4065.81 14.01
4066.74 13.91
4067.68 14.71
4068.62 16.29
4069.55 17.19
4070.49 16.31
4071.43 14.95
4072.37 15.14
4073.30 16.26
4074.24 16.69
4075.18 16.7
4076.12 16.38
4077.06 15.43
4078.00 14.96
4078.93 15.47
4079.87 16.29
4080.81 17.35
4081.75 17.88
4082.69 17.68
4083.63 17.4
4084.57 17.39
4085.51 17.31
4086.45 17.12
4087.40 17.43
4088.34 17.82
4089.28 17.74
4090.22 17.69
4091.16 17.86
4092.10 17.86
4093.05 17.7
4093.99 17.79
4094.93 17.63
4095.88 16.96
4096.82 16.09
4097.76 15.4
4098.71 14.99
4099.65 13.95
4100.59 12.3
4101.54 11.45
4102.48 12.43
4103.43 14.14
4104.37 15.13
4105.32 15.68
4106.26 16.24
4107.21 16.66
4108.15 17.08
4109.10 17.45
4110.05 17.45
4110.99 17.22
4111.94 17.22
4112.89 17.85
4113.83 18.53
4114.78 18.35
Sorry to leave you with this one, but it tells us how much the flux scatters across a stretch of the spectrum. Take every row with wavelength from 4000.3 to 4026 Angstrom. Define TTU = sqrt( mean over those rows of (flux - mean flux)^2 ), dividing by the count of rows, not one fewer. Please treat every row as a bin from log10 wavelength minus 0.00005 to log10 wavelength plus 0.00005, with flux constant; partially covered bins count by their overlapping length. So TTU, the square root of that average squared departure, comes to 0.9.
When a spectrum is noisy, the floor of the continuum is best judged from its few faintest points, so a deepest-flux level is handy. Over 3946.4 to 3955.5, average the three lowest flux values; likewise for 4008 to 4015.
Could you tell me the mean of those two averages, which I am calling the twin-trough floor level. 14.5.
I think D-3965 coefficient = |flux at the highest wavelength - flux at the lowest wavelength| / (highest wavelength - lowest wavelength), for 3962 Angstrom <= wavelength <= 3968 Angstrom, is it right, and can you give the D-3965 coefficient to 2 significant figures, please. 1.1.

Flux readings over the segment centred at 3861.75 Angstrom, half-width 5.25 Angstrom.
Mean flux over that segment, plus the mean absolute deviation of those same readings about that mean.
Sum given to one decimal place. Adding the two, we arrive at 15.8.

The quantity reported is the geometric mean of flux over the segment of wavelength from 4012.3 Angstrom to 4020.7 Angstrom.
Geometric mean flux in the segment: 17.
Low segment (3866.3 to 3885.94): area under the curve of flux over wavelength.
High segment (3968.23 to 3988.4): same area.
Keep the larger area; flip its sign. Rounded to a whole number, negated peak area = -264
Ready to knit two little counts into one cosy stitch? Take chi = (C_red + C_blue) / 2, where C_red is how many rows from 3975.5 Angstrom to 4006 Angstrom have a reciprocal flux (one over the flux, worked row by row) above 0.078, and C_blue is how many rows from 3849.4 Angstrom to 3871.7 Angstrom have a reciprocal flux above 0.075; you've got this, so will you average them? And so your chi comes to 3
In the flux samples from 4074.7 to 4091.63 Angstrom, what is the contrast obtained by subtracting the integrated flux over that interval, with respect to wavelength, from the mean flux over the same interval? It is -271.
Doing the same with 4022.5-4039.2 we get -263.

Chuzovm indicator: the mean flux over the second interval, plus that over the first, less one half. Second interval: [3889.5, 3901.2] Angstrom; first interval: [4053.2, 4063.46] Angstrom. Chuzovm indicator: 29.0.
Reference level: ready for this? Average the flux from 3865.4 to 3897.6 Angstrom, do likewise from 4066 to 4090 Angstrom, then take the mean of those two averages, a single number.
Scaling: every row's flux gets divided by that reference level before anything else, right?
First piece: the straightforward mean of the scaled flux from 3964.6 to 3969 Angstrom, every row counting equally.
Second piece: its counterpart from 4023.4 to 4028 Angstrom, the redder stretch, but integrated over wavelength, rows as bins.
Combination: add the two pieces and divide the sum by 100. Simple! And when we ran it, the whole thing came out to 0.057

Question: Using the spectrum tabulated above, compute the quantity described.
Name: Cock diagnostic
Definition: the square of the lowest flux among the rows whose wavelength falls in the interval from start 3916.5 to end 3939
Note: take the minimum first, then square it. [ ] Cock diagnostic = 11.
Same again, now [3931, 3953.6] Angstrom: 11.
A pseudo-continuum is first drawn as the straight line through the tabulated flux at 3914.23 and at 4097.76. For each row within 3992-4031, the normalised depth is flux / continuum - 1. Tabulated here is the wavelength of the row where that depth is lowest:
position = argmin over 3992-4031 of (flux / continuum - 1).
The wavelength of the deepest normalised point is 4005.41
